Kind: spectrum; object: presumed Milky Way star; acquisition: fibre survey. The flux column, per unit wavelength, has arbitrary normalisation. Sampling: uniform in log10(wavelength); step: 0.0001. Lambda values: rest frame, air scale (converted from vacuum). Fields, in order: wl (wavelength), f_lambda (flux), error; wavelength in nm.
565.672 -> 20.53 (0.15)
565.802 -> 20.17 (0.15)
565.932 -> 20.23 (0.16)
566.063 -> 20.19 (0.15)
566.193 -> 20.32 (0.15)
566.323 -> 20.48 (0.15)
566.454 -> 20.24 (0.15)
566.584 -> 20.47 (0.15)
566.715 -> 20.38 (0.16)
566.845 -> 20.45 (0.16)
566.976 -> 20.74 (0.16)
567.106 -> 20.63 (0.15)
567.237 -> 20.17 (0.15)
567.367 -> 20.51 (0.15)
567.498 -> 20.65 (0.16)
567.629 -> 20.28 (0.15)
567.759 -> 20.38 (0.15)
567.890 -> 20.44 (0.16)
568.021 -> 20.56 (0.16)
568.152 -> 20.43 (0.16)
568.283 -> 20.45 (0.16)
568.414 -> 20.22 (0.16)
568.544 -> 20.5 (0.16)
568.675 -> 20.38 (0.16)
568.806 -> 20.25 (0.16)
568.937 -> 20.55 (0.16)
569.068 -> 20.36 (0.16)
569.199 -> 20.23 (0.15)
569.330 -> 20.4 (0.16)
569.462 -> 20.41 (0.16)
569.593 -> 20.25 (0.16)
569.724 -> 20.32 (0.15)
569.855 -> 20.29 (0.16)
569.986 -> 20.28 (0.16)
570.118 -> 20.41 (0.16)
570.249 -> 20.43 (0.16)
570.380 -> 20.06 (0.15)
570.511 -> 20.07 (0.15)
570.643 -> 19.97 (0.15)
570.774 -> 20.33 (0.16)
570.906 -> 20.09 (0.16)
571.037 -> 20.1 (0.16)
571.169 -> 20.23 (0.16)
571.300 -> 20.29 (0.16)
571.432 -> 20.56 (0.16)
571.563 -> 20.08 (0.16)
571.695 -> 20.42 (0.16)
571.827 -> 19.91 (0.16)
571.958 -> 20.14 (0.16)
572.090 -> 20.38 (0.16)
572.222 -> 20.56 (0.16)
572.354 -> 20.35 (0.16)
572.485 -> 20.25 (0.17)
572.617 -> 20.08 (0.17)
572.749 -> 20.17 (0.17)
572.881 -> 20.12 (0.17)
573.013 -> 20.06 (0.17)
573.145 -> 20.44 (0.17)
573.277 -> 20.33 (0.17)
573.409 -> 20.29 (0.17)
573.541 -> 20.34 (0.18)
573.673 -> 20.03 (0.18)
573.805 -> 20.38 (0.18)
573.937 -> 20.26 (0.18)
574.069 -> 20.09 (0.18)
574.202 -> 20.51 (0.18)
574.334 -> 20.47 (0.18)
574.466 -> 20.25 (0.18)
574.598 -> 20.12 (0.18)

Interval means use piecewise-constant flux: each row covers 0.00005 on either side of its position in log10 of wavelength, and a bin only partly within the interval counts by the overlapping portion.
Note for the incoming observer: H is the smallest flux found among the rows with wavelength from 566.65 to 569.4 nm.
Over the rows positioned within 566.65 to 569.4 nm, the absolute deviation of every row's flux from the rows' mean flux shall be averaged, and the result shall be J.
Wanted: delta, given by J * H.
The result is 2.34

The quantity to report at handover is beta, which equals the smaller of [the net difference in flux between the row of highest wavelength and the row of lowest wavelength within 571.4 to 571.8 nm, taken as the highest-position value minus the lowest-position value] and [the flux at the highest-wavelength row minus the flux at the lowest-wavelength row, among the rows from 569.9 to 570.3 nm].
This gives -0.14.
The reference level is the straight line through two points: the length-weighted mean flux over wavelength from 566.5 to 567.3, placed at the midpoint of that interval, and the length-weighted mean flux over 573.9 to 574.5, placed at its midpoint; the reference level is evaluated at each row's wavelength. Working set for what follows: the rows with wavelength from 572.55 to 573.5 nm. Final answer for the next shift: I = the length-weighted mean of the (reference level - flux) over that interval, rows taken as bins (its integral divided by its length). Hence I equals 0.13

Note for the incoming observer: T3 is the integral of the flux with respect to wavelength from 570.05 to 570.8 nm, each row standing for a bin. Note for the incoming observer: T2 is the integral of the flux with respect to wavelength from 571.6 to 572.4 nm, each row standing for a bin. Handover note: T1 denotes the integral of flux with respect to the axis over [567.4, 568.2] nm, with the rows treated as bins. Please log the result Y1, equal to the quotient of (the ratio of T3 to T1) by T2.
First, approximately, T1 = 16.4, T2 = 16.2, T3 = 15.2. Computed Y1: 0.0572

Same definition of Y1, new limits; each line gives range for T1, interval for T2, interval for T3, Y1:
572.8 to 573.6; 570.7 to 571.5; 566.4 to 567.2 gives 0.0623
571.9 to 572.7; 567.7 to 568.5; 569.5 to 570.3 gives 0.0614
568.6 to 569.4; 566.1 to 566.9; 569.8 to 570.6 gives 0.0610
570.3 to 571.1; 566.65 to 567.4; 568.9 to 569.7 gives 0.0658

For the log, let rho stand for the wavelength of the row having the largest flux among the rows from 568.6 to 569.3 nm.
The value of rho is 568.937 nm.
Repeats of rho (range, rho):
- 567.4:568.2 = 567.498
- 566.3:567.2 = 566.976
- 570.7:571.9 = 571.432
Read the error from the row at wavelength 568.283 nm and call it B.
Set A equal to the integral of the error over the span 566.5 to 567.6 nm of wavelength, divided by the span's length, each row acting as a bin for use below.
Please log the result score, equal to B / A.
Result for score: 1.03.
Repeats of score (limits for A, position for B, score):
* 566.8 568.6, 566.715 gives 1.02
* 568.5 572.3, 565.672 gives 0.95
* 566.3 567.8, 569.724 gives 0.98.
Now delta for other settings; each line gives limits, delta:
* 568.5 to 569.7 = 1.75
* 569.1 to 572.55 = 2.70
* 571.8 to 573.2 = 3.12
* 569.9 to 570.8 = 3.22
